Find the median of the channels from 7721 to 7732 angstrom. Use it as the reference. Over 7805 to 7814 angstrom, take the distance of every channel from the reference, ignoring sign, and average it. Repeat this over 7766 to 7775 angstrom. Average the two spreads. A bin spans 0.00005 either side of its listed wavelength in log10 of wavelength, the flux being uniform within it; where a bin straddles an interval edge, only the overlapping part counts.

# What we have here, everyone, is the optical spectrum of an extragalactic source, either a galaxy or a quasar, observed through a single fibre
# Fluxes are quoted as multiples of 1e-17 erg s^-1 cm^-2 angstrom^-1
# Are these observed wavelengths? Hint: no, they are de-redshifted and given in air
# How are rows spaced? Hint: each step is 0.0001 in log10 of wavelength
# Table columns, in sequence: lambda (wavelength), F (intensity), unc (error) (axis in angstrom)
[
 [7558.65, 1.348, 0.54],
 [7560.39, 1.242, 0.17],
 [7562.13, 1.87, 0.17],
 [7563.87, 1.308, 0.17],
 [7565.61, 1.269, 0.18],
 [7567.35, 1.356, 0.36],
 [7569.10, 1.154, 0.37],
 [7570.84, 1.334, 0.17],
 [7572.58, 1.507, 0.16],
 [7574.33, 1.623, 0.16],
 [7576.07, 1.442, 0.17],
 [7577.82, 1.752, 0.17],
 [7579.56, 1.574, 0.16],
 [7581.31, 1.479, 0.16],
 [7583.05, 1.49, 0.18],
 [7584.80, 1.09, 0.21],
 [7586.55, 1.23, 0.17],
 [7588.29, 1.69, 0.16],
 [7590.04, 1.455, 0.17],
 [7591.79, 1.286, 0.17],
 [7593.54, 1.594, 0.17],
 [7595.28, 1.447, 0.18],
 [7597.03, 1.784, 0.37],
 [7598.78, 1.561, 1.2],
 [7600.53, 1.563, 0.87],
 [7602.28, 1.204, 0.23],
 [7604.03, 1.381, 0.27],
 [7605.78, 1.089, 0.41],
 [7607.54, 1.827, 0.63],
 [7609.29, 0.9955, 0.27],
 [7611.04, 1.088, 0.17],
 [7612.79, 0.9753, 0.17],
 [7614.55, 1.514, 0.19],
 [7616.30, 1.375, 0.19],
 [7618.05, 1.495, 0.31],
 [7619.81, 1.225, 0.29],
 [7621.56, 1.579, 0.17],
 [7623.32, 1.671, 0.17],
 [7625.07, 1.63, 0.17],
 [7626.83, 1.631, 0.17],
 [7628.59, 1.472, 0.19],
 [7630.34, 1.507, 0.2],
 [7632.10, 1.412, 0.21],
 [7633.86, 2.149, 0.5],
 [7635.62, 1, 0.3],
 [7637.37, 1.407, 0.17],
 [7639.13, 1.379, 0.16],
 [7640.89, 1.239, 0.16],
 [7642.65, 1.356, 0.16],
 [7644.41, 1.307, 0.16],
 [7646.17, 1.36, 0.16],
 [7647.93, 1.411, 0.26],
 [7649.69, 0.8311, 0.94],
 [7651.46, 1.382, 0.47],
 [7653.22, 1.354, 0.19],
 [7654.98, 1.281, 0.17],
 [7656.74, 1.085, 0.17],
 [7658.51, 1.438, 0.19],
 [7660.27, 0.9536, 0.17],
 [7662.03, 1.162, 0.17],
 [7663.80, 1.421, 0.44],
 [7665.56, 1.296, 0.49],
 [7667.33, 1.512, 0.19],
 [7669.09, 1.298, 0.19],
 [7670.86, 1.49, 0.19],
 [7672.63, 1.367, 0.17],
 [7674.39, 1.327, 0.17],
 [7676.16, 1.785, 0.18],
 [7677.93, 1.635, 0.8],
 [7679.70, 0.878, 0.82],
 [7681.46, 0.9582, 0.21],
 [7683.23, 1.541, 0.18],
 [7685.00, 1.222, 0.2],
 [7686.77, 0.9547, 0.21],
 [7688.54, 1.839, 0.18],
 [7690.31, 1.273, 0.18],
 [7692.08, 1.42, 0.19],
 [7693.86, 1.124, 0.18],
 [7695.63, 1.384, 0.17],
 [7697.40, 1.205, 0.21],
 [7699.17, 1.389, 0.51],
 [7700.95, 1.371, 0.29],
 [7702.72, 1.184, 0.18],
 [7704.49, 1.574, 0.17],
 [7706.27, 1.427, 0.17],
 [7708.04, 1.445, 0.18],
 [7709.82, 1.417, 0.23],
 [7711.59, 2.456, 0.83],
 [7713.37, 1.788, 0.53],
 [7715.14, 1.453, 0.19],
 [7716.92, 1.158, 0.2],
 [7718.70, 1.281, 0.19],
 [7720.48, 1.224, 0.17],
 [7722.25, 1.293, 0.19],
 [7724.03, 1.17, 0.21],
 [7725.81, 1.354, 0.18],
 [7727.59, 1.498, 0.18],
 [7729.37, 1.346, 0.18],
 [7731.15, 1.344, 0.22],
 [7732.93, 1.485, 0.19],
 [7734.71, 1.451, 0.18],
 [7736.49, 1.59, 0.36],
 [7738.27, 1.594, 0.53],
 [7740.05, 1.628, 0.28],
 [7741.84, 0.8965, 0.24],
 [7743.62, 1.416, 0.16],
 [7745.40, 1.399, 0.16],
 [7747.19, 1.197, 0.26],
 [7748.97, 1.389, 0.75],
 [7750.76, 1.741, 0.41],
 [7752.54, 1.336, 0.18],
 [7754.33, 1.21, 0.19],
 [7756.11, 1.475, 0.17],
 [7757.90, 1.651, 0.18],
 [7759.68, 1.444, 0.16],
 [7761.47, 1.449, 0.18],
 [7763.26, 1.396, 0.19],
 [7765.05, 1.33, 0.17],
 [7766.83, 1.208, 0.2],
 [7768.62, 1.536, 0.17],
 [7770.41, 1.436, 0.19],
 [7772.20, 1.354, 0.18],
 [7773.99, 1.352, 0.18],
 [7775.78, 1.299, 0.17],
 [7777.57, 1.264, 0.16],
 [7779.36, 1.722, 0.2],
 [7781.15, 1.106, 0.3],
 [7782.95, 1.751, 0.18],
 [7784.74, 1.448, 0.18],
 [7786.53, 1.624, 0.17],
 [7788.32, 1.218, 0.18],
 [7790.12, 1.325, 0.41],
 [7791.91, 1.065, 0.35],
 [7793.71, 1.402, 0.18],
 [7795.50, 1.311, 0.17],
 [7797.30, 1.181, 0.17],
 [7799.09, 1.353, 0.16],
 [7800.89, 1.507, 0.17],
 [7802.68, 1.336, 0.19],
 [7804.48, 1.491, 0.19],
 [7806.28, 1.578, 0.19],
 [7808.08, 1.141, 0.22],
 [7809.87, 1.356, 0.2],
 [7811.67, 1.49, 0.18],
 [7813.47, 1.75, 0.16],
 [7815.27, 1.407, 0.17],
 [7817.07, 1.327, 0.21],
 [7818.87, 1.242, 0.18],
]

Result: 0.14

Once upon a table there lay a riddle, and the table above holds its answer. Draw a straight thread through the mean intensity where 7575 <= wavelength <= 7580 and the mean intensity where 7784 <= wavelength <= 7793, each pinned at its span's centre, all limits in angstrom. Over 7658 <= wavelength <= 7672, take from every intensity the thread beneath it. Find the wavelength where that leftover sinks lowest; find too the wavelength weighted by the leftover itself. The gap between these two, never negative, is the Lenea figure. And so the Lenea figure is 2.3 angstrom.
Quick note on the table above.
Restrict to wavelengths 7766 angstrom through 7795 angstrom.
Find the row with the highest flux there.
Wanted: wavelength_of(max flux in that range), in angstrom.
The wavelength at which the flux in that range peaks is 7782.95 angstrom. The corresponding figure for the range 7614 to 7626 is 7623.32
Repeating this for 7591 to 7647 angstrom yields 7633.86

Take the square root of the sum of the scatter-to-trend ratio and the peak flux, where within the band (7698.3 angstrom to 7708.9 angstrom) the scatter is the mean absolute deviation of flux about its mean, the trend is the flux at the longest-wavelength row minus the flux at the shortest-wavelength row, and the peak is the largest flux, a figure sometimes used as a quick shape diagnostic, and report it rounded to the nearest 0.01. 1.75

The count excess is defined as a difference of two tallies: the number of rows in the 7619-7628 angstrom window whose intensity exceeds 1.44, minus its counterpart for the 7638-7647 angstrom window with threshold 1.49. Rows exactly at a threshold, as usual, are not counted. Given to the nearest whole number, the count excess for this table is 4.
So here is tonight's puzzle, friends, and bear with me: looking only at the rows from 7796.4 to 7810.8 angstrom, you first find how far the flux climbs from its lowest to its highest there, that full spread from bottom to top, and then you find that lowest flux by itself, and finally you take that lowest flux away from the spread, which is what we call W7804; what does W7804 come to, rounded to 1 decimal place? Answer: -0.7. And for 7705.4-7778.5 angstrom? 0.7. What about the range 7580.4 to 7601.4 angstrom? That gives -0.4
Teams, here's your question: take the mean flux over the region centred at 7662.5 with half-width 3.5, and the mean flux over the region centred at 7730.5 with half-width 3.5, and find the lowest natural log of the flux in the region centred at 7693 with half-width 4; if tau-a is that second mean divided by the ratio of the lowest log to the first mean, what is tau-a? 14.7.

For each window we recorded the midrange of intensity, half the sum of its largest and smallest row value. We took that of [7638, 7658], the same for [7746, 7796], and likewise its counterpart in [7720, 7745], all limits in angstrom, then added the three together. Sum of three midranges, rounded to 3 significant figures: 3.79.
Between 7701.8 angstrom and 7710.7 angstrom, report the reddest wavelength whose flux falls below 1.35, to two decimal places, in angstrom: 7702.72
